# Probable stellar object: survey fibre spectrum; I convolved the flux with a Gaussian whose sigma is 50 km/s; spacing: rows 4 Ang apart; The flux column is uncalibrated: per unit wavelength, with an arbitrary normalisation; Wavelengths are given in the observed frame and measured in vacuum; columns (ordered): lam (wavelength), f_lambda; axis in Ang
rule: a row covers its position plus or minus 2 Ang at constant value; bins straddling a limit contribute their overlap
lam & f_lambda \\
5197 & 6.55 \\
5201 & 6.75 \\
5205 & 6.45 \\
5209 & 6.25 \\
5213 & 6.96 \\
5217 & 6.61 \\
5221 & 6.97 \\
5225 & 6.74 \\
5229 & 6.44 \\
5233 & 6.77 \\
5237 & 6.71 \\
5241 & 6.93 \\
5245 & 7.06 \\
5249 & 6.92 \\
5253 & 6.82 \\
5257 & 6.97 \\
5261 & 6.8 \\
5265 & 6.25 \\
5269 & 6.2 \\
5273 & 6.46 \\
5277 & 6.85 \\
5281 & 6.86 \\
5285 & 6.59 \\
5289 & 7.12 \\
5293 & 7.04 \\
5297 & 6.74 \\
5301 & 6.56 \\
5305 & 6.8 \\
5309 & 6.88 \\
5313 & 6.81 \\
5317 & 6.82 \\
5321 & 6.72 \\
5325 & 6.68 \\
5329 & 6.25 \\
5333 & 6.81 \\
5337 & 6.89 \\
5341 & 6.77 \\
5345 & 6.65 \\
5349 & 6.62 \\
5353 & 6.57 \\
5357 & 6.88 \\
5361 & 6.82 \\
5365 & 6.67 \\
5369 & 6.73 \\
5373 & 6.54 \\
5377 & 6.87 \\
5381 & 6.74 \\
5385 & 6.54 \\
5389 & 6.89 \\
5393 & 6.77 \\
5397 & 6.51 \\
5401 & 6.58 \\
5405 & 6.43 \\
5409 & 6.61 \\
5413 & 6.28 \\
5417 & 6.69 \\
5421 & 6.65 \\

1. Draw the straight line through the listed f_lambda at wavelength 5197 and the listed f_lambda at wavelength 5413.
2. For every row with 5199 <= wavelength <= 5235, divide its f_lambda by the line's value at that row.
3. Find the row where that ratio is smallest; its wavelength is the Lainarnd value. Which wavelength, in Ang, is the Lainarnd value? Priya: 5209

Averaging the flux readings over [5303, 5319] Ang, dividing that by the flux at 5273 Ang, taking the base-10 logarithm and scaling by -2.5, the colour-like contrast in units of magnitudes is -0.060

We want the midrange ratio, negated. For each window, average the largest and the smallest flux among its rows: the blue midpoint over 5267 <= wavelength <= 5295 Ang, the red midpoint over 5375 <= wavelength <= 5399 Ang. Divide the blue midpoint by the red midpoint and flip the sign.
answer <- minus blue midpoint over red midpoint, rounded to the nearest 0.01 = -0.99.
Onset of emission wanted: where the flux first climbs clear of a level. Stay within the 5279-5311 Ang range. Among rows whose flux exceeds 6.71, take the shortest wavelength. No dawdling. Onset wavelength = 5281 Ang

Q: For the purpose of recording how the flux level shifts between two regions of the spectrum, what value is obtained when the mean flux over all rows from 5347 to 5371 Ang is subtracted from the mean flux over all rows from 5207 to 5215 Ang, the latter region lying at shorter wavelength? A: -0.11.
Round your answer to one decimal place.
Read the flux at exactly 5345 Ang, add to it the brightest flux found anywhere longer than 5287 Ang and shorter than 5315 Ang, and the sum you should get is 13.8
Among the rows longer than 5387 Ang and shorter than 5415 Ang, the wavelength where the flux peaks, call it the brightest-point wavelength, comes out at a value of 5389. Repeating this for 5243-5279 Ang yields 5245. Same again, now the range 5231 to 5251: 5245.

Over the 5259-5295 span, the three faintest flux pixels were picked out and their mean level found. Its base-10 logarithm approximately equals 0.800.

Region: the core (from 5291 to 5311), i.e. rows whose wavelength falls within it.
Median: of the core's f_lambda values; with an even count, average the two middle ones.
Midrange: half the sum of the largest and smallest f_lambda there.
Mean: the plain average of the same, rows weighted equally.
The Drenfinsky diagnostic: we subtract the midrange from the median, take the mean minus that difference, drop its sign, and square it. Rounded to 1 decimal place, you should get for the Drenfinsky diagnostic 46.3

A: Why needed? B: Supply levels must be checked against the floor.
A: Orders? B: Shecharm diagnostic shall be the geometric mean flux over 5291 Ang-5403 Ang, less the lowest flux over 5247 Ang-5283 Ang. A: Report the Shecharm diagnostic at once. 0.52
